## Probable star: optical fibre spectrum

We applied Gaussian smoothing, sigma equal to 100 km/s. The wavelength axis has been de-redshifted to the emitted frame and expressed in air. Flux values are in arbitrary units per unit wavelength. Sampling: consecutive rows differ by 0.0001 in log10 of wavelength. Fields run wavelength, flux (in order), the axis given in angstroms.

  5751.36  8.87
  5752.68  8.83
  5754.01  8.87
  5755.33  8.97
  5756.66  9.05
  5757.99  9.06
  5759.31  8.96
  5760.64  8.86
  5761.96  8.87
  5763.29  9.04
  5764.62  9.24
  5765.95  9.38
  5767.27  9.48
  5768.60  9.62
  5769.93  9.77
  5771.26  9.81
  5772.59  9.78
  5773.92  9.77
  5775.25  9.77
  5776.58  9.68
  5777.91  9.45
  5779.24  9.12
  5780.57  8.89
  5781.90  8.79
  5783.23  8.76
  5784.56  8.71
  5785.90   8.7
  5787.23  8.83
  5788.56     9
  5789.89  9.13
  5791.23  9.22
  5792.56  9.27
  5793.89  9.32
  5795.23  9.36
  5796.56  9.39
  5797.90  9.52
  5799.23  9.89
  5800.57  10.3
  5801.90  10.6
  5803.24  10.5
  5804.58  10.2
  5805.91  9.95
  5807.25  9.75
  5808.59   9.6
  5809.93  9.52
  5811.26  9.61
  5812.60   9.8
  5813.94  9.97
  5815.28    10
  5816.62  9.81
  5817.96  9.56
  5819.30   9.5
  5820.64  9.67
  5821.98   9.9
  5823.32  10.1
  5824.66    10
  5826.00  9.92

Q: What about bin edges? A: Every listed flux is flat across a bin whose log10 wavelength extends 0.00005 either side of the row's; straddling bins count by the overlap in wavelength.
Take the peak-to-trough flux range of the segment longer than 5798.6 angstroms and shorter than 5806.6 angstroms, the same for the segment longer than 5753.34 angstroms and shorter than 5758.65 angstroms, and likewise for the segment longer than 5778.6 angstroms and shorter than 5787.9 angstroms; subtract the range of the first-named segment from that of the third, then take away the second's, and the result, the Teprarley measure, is -0.48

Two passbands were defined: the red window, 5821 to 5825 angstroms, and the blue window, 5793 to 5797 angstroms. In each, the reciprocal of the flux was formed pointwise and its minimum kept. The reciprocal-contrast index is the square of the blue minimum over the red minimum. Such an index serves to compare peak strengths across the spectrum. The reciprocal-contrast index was 1.16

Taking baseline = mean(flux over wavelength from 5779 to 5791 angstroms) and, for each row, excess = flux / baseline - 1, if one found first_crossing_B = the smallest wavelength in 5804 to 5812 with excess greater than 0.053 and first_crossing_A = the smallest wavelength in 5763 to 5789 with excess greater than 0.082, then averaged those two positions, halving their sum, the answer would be 5786.6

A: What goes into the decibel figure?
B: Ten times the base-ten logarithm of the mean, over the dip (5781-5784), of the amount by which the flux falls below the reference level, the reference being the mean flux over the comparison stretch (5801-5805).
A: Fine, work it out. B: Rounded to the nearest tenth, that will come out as 2.2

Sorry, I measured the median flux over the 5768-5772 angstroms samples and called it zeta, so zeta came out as 9.77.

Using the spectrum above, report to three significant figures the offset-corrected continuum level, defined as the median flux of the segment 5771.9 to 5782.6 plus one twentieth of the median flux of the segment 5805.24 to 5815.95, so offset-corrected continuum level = 10.1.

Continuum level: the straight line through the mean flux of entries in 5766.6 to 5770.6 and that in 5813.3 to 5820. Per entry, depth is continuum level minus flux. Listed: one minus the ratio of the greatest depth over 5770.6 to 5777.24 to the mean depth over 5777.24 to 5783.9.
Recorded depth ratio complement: 1.0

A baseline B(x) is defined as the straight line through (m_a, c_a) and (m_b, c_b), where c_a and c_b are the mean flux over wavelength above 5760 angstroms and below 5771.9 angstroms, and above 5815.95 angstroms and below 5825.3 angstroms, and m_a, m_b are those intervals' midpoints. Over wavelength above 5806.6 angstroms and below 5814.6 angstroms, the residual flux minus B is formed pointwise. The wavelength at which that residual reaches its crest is 5813.94 angstroms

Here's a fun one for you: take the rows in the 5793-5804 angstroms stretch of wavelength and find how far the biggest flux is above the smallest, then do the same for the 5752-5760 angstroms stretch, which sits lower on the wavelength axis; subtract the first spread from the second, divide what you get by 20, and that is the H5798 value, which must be -0.0525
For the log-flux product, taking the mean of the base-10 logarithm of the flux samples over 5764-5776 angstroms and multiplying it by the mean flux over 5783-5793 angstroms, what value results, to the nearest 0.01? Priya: 8.80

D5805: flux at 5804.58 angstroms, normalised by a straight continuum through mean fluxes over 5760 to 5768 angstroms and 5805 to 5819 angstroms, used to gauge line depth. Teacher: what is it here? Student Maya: 1.06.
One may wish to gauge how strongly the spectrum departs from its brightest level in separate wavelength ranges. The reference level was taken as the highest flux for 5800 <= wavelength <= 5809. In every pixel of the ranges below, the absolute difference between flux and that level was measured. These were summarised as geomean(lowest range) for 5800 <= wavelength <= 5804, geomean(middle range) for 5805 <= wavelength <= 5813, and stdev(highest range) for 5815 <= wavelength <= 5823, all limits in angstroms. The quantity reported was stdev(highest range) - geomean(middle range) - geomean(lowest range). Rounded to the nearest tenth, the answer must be -0.7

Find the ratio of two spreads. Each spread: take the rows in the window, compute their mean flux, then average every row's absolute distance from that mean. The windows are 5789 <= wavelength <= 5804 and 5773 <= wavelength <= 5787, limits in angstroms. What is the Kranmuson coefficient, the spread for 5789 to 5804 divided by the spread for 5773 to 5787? 1.2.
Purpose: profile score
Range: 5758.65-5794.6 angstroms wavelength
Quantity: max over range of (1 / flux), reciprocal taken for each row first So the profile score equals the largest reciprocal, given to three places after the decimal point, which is 0.115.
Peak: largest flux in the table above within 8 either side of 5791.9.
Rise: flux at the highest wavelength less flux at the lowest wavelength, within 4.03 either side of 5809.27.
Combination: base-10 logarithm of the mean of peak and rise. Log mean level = 0.688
